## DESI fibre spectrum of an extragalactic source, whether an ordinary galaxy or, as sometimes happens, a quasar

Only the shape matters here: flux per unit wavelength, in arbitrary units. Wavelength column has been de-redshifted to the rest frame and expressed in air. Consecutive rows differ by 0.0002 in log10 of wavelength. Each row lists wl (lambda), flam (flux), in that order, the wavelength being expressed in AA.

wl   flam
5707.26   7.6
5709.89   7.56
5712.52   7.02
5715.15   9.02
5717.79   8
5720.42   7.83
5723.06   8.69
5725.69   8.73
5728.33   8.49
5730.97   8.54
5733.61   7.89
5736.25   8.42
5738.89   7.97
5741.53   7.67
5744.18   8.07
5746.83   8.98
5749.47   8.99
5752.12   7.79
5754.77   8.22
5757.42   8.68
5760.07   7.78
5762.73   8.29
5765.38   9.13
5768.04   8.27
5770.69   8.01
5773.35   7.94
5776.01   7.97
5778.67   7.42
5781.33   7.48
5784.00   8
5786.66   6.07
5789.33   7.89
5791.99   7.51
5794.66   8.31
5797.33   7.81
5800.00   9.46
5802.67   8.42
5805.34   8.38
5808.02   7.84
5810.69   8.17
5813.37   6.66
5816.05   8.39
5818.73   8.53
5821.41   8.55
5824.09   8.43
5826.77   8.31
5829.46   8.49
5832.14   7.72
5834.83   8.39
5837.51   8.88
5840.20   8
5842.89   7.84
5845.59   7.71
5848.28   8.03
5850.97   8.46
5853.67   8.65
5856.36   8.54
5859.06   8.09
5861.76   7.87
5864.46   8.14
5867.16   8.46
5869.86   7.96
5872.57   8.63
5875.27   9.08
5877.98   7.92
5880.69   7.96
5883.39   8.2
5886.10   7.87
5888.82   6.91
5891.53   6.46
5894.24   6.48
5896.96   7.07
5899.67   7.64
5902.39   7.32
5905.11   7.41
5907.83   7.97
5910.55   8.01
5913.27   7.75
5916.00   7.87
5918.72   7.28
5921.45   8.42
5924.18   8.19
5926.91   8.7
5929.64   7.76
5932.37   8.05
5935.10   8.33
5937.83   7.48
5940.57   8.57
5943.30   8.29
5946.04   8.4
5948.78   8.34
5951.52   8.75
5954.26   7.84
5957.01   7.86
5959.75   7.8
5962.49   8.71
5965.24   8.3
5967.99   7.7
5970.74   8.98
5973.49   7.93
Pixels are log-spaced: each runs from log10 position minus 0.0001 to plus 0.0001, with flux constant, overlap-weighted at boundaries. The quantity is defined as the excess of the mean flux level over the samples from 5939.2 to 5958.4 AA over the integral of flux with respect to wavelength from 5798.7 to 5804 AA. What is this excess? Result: -39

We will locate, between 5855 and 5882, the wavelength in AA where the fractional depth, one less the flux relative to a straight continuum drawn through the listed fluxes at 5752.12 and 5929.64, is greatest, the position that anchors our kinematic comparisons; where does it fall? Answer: 5861.76 AA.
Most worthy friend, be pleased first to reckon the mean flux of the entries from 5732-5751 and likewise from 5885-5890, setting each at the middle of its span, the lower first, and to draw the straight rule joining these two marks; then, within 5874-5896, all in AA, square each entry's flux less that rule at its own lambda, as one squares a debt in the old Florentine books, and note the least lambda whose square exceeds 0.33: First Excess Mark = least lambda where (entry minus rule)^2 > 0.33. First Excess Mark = 5875.27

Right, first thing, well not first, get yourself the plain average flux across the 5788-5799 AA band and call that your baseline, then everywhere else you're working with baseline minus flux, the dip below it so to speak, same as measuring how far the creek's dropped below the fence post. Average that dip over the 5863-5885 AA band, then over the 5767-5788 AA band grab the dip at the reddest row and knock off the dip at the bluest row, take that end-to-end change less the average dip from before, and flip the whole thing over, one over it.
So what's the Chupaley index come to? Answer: 0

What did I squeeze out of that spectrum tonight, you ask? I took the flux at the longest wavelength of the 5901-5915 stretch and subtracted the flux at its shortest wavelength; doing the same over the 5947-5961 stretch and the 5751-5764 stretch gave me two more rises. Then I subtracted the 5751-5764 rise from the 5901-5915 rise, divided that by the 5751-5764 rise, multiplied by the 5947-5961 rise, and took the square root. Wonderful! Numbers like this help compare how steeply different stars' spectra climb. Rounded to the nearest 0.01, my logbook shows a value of 0.27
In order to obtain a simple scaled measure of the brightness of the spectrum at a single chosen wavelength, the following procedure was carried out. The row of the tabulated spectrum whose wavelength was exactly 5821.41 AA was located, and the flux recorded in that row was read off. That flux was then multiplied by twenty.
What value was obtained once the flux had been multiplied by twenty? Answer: 171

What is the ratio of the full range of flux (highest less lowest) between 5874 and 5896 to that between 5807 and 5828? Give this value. 1.39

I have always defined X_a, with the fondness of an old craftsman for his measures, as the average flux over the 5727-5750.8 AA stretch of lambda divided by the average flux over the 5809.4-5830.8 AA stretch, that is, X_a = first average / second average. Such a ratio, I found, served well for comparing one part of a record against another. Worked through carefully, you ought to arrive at 1.02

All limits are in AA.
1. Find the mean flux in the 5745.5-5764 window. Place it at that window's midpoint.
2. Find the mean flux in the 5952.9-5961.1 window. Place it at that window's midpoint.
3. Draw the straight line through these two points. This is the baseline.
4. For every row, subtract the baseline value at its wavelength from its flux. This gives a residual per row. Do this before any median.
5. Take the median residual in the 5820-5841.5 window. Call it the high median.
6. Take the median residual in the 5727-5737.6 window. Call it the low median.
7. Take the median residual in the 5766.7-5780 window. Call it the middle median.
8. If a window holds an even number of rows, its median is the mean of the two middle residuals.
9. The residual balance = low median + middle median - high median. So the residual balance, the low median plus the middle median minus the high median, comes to -0.58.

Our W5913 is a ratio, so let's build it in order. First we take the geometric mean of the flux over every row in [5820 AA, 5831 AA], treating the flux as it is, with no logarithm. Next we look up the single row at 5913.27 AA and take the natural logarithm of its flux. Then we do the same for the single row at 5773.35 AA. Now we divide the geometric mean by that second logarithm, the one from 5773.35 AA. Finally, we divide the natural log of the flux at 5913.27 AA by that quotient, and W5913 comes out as 0.502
